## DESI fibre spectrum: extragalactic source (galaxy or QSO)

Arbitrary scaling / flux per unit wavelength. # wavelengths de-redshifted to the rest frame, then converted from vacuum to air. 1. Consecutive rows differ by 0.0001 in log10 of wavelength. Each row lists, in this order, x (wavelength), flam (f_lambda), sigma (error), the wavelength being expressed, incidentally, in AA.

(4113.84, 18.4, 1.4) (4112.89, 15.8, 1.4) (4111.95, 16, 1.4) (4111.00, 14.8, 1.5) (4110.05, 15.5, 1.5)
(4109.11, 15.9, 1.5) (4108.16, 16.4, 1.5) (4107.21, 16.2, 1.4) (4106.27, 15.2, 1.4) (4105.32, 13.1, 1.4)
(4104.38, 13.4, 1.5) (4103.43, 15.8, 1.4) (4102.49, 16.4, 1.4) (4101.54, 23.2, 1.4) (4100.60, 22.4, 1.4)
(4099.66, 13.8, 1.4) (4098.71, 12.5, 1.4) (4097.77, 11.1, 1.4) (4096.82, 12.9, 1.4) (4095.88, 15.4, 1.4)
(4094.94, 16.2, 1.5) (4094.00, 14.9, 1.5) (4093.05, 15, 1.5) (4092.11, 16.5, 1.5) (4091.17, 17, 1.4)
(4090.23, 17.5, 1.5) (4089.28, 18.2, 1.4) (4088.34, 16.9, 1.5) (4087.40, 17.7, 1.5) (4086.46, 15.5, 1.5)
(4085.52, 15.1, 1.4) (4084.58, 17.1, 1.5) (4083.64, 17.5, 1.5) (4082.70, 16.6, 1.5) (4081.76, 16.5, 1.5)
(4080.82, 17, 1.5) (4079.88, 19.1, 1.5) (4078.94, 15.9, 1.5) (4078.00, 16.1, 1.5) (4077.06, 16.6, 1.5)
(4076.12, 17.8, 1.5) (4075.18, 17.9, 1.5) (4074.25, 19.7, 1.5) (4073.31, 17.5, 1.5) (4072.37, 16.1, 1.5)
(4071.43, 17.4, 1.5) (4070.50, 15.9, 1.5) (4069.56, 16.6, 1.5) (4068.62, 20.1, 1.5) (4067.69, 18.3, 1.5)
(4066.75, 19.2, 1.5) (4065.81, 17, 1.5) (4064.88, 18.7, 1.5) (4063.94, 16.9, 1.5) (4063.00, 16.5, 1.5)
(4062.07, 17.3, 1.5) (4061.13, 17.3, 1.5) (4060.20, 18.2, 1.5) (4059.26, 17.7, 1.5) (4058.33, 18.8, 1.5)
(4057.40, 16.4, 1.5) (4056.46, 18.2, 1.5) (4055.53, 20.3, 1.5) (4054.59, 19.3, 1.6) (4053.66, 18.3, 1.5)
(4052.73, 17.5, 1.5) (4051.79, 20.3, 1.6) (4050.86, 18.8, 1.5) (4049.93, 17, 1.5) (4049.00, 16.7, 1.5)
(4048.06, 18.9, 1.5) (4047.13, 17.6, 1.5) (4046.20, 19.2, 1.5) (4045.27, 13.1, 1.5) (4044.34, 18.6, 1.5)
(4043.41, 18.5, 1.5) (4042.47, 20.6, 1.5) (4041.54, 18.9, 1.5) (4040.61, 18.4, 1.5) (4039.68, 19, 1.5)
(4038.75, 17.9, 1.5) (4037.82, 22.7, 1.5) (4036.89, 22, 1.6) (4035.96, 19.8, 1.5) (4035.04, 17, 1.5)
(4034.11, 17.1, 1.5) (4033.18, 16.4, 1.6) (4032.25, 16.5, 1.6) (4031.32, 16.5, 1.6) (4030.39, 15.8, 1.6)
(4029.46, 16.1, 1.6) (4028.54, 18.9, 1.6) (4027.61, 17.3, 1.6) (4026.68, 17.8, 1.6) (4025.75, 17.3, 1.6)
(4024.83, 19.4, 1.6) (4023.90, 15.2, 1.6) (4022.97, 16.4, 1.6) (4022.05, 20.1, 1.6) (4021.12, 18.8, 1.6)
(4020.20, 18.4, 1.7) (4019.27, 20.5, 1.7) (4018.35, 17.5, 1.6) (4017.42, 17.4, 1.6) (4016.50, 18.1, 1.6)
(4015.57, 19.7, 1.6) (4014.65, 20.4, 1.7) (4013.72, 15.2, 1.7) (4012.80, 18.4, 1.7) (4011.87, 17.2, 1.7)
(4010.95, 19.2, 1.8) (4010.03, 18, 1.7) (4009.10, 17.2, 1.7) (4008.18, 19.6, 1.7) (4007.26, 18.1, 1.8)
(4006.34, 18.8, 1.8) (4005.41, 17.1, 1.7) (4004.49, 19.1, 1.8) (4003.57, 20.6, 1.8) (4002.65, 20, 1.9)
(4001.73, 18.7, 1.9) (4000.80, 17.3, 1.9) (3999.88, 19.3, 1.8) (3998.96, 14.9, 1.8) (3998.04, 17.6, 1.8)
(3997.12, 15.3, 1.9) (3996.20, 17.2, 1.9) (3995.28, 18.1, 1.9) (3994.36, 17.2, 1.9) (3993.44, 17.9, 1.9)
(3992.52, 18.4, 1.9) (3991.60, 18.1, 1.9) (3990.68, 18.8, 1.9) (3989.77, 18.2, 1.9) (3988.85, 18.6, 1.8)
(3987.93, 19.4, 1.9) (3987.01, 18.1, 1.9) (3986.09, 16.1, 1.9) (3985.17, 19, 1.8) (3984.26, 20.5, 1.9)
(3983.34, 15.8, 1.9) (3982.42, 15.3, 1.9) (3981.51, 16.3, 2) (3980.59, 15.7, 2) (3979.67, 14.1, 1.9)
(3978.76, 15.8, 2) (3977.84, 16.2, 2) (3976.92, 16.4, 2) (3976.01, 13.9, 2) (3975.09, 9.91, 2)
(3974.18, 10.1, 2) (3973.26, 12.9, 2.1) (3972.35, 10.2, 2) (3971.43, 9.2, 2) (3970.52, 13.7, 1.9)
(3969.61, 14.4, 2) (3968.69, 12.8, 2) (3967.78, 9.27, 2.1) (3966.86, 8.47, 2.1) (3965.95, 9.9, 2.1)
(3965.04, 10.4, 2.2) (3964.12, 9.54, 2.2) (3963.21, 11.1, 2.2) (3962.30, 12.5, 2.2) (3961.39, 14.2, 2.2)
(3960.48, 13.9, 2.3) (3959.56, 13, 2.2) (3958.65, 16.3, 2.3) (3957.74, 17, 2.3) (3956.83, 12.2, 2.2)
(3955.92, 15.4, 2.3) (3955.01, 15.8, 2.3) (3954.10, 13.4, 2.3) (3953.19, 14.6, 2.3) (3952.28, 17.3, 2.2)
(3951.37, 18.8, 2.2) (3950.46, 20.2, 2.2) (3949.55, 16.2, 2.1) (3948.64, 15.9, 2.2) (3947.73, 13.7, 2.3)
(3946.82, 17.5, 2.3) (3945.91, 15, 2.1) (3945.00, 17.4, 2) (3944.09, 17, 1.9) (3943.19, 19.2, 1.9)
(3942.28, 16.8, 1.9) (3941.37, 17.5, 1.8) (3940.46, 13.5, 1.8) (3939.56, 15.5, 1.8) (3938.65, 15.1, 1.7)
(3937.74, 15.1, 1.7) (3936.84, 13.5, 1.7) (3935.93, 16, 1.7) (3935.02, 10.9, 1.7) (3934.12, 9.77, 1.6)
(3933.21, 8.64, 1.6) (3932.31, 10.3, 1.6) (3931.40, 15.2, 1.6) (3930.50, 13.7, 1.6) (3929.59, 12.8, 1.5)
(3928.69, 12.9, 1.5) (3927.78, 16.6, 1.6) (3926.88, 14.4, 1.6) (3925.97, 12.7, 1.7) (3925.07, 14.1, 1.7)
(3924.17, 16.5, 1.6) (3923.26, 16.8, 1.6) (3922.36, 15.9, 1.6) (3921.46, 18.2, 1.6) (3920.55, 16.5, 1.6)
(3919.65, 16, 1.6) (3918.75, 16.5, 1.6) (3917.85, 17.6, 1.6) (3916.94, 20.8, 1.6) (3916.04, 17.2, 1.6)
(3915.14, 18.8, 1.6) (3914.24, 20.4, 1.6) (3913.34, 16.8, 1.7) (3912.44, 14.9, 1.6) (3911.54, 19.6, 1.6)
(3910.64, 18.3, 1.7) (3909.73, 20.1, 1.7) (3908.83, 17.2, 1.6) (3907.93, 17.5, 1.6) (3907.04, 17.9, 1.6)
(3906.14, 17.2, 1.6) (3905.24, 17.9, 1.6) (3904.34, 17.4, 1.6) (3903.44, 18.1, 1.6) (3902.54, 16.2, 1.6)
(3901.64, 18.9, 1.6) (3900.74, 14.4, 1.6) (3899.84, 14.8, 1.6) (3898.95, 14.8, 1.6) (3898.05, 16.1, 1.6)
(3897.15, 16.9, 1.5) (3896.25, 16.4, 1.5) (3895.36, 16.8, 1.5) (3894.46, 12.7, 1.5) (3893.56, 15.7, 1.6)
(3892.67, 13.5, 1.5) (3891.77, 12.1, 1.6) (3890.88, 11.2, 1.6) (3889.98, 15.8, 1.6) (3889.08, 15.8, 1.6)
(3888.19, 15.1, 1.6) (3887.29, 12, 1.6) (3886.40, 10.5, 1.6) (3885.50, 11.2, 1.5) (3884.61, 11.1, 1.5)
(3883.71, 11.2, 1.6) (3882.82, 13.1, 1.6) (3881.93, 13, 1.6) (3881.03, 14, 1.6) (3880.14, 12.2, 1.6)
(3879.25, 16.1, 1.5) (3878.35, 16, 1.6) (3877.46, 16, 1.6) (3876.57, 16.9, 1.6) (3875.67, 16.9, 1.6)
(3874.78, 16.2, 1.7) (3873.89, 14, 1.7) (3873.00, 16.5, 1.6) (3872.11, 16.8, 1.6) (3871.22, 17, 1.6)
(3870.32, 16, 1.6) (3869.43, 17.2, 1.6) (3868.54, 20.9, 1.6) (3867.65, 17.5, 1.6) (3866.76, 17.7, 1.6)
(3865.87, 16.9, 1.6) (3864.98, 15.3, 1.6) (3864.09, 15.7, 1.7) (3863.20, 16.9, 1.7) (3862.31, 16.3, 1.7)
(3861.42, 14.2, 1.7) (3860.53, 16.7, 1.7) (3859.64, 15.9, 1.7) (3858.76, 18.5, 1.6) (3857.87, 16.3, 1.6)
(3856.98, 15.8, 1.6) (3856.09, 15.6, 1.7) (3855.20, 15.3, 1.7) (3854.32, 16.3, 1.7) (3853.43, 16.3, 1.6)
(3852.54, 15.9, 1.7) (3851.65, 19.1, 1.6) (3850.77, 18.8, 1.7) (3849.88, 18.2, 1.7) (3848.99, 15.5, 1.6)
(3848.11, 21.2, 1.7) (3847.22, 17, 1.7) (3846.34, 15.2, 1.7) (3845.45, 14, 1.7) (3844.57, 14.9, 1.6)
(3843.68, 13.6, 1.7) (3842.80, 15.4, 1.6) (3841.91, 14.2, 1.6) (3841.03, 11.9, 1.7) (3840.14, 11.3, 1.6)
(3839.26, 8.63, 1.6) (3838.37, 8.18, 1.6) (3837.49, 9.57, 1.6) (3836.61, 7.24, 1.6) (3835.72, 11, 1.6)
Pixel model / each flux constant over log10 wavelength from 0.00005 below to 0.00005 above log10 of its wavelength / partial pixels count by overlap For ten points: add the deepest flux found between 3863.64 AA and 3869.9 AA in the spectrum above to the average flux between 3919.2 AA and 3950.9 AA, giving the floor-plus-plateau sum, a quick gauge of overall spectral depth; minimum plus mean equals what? 30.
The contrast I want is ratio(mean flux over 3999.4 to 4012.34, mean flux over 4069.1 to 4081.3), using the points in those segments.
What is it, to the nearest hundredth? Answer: 1.08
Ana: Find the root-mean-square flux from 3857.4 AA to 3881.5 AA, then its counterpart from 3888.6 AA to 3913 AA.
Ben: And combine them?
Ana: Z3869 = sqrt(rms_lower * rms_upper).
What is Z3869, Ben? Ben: 16.4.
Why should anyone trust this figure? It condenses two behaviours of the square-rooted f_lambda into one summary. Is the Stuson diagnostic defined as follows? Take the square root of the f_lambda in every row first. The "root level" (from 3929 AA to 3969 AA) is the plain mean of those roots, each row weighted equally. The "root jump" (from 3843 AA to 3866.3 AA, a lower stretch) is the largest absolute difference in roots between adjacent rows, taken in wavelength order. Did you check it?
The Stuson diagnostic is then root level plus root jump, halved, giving 2.20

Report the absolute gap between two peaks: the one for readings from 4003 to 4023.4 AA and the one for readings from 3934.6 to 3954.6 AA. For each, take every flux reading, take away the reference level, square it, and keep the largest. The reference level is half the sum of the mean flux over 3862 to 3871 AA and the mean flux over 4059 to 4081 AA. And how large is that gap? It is 30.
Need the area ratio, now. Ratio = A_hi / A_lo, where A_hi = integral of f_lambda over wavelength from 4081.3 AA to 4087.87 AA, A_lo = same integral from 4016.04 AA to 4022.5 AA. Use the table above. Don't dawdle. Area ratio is 0.90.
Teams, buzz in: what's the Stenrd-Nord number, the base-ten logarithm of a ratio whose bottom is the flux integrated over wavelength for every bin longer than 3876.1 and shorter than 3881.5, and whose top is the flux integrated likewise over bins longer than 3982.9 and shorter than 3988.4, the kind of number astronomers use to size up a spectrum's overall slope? 0.09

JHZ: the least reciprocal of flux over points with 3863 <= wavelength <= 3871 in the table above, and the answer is 0.0478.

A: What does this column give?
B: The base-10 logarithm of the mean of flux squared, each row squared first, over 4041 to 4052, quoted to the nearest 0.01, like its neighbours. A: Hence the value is 2.52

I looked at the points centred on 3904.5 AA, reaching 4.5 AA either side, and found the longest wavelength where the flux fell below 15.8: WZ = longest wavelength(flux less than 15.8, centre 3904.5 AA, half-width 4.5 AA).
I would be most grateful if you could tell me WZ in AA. 3900.74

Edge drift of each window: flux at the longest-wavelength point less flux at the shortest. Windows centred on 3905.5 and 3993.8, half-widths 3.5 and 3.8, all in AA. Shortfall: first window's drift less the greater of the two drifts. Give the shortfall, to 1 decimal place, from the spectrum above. 0.0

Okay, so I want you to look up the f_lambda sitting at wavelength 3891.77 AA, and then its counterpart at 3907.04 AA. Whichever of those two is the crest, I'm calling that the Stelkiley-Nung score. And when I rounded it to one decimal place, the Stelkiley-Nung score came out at 17.9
